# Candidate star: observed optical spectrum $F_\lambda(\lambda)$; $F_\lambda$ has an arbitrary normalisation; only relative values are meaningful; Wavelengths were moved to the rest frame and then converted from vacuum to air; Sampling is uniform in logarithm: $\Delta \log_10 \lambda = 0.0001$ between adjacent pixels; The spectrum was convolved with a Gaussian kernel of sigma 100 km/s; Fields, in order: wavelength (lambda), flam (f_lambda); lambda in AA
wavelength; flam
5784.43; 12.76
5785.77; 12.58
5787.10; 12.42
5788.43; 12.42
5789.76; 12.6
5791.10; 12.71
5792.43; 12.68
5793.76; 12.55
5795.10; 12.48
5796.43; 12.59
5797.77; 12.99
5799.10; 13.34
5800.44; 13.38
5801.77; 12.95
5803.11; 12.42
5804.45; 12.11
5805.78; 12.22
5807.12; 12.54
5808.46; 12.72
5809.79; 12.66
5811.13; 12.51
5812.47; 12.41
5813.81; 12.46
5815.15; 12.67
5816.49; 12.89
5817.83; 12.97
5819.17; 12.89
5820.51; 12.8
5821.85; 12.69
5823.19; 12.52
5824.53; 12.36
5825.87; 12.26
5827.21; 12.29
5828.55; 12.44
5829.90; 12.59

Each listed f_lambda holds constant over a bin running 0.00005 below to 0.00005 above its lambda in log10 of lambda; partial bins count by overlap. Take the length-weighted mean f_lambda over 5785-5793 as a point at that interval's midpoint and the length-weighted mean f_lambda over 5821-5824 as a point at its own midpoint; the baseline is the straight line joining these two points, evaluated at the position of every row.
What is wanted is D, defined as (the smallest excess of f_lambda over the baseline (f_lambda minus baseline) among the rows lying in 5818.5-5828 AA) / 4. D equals -0.090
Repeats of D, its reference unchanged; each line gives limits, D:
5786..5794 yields -0.036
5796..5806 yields -0.119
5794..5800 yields -0.023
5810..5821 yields -0.047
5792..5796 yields -0.023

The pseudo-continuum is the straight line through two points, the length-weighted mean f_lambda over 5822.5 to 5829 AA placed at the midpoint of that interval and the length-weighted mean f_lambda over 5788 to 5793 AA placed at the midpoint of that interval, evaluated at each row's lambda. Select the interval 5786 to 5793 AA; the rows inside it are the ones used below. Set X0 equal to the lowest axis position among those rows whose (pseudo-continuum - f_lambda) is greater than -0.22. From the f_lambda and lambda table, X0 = 5787.10 AA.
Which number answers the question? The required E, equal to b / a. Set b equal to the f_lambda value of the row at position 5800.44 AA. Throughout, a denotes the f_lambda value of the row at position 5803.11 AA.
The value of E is 1.08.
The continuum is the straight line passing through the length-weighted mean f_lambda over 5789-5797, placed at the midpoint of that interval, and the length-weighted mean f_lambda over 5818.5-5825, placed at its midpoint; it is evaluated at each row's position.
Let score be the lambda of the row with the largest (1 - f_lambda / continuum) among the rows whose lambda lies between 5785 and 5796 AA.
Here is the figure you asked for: 5788.43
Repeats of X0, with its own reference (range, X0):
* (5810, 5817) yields 5811.13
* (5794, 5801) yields 5795.10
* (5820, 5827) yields 5823.19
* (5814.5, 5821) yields 5815.15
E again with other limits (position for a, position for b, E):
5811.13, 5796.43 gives 1.01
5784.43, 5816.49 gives 1.01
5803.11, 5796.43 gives 1.01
